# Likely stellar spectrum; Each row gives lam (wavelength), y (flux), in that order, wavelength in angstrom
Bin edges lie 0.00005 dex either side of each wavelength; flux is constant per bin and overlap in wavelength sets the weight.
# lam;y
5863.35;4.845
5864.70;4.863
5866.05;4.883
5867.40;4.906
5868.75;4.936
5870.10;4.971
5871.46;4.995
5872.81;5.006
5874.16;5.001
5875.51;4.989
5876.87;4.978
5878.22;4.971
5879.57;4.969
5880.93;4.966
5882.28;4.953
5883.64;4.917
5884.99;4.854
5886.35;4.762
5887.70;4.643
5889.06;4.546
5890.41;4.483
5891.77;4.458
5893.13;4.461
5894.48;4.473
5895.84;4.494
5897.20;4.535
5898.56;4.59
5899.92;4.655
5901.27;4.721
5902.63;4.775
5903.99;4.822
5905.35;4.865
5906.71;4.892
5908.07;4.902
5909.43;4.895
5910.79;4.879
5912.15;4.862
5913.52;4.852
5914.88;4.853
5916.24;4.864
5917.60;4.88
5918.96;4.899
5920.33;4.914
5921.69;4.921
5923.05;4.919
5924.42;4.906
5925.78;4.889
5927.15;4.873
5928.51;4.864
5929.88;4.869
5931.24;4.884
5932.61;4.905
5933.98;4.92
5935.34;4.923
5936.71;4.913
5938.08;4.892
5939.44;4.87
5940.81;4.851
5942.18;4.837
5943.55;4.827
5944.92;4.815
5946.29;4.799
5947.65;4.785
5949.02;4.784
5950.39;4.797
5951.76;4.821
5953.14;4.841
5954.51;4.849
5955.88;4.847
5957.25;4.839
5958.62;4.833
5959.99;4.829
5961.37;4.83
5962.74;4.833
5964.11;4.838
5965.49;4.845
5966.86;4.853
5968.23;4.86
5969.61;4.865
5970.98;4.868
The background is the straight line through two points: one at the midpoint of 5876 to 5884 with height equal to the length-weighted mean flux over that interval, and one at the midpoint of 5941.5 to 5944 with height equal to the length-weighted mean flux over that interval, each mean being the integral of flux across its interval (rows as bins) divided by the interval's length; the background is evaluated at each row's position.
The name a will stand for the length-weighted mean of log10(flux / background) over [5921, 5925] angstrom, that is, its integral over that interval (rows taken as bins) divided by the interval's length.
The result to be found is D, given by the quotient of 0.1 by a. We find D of 24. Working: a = 0.0041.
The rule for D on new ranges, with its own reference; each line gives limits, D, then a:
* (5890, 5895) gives -2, -0.0429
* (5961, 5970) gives 18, 0.0057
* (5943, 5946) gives -141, -0.0007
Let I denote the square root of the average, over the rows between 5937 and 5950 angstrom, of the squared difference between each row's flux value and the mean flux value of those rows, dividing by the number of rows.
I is 0.04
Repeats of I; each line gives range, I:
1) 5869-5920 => 0.18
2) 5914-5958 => 0.04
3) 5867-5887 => 0.06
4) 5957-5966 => 0.01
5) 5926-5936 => 0.02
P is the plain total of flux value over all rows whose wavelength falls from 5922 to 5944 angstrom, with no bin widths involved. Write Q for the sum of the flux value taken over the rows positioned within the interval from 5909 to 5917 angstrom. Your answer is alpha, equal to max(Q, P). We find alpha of 78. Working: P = 78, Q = 29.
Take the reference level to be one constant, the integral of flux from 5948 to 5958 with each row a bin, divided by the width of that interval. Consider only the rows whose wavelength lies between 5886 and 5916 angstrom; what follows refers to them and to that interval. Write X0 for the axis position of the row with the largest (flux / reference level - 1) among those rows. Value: 5908.07 angstrom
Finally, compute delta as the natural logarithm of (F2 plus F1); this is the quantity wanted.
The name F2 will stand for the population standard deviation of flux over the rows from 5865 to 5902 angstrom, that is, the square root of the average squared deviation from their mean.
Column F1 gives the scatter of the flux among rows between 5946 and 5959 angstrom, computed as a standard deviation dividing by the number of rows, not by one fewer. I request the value -1.5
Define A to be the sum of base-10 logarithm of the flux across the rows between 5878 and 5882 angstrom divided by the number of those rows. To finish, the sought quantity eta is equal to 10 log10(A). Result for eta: -1.57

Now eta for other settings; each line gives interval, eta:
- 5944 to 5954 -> -1.66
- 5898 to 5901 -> -1.77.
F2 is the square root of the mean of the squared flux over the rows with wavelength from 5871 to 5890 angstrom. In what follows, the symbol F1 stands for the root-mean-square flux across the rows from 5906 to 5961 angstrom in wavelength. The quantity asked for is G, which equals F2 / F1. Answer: 1.01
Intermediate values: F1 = 4.87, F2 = 4.90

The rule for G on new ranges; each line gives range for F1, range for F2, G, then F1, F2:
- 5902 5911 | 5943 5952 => 0.99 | 4.86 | 4.80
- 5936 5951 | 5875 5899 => 0.98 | 4.83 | 4.73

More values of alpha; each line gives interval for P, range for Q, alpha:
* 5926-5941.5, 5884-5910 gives 89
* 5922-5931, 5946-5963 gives 63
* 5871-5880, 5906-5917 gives 39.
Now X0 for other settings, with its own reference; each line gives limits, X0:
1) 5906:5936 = 5935.34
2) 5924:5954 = 5935.34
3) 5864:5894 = 5872.81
